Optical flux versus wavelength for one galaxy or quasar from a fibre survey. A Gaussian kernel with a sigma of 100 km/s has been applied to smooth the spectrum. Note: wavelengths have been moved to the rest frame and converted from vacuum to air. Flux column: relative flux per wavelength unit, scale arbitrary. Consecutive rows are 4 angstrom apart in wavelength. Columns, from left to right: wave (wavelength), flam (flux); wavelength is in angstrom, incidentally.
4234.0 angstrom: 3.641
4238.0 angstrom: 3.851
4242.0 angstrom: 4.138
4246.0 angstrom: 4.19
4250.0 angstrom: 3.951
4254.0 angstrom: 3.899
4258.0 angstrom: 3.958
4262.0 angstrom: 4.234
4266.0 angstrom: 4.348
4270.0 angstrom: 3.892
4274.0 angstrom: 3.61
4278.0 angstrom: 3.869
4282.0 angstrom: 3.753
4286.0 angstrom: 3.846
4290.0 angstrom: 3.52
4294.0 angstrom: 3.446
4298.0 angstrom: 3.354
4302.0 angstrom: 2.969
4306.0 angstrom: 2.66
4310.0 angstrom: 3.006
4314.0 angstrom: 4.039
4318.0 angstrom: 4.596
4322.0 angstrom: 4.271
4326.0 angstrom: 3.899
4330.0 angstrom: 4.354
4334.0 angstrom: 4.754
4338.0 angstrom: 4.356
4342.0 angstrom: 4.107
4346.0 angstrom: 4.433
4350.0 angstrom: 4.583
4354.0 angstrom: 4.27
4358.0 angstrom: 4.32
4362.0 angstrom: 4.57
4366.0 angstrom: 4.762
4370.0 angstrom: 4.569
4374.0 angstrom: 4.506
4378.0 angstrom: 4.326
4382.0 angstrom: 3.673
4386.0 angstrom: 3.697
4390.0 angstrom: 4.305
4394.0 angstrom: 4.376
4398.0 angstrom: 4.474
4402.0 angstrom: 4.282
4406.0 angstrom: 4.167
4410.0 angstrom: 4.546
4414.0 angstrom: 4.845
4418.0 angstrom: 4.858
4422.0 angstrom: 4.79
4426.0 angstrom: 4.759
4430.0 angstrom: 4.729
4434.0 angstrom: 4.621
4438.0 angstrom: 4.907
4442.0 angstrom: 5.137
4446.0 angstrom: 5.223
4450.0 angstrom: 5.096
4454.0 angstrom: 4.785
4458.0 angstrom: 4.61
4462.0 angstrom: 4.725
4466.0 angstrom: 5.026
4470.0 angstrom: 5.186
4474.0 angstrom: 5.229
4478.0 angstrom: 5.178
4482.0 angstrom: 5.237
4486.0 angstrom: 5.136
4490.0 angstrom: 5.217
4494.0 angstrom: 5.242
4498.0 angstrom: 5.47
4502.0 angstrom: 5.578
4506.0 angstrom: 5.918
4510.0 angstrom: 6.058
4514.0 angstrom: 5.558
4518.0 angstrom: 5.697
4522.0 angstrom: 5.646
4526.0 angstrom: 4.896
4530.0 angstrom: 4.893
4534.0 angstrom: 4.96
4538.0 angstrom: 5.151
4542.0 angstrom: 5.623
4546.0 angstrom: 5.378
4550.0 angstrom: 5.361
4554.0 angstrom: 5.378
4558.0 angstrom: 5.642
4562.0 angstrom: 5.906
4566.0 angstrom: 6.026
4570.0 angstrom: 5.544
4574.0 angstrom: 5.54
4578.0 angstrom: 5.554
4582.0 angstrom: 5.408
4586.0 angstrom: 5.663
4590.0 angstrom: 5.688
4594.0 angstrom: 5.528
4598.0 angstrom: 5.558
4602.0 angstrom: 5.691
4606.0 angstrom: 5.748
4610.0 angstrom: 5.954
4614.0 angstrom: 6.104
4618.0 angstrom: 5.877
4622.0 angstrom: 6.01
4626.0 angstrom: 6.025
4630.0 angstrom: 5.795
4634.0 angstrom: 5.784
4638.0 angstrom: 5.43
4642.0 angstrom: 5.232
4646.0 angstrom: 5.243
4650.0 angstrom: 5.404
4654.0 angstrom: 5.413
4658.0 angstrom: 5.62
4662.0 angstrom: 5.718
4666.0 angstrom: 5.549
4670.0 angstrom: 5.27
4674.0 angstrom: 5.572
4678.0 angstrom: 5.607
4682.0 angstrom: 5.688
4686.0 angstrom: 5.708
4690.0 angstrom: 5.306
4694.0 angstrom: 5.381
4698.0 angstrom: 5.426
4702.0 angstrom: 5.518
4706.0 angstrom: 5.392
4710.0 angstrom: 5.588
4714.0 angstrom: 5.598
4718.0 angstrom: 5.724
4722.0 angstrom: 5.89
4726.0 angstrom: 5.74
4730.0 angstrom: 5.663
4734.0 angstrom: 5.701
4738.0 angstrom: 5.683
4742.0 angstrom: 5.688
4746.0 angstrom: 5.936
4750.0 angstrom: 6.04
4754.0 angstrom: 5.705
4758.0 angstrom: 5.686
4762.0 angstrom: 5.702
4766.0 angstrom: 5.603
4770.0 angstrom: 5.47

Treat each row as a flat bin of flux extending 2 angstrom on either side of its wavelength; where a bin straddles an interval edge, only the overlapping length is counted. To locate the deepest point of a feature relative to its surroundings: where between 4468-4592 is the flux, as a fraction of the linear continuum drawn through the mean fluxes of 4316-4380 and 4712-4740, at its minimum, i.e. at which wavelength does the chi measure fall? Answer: 4530.0 angstrom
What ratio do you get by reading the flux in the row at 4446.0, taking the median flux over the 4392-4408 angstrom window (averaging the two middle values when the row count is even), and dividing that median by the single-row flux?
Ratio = 0.83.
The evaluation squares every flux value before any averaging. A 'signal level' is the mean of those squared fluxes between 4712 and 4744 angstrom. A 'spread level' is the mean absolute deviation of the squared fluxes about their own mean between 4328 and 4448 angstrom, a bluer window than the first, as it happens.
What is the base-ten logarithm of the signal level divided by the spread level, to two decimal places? 1.13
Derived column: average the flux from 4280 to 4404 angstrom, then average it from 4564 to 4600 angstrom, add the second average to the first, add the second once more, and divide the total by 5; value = 3.06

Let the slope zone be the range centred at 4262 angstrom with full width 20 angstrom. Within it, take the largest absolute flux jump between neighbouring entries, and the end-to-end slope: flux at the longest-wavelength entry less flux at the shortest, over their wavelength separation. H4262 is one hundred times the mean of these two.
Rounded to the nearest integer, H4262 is 23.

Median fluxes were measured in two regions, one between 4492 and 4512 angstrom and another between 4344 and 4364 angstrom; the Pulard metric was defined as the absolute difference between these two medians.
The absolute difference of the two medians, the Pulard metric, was 1.1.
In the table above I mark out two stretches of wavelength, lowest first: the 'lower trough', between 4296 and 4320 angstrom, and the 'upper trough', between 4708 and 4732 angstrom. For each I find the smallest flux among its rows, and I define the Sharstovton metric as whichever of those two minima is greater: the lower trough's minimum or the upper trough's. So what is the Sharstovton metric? 5.59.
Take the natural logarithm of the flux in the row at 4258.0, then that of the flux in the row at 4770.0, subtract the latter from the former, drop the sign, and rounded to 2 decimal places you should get 0.32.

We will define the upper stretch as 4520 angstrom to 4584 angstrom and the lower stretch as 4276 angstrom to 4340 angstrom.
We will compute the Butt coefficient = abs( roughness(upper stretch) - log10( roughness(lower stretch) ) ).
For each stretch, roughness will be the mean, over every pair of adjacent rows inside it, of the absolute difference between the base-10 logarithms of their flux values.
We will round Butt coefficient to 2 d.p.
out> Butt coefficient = 1.40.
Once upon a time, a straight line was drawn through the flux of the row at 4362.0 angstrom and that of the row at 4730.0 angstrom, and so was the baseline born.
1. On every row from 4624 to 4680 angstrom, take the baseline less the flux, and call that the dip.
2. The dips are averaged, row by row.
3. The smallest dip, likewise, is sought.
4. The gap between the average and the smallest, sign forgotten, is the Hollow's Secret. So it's 0.6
